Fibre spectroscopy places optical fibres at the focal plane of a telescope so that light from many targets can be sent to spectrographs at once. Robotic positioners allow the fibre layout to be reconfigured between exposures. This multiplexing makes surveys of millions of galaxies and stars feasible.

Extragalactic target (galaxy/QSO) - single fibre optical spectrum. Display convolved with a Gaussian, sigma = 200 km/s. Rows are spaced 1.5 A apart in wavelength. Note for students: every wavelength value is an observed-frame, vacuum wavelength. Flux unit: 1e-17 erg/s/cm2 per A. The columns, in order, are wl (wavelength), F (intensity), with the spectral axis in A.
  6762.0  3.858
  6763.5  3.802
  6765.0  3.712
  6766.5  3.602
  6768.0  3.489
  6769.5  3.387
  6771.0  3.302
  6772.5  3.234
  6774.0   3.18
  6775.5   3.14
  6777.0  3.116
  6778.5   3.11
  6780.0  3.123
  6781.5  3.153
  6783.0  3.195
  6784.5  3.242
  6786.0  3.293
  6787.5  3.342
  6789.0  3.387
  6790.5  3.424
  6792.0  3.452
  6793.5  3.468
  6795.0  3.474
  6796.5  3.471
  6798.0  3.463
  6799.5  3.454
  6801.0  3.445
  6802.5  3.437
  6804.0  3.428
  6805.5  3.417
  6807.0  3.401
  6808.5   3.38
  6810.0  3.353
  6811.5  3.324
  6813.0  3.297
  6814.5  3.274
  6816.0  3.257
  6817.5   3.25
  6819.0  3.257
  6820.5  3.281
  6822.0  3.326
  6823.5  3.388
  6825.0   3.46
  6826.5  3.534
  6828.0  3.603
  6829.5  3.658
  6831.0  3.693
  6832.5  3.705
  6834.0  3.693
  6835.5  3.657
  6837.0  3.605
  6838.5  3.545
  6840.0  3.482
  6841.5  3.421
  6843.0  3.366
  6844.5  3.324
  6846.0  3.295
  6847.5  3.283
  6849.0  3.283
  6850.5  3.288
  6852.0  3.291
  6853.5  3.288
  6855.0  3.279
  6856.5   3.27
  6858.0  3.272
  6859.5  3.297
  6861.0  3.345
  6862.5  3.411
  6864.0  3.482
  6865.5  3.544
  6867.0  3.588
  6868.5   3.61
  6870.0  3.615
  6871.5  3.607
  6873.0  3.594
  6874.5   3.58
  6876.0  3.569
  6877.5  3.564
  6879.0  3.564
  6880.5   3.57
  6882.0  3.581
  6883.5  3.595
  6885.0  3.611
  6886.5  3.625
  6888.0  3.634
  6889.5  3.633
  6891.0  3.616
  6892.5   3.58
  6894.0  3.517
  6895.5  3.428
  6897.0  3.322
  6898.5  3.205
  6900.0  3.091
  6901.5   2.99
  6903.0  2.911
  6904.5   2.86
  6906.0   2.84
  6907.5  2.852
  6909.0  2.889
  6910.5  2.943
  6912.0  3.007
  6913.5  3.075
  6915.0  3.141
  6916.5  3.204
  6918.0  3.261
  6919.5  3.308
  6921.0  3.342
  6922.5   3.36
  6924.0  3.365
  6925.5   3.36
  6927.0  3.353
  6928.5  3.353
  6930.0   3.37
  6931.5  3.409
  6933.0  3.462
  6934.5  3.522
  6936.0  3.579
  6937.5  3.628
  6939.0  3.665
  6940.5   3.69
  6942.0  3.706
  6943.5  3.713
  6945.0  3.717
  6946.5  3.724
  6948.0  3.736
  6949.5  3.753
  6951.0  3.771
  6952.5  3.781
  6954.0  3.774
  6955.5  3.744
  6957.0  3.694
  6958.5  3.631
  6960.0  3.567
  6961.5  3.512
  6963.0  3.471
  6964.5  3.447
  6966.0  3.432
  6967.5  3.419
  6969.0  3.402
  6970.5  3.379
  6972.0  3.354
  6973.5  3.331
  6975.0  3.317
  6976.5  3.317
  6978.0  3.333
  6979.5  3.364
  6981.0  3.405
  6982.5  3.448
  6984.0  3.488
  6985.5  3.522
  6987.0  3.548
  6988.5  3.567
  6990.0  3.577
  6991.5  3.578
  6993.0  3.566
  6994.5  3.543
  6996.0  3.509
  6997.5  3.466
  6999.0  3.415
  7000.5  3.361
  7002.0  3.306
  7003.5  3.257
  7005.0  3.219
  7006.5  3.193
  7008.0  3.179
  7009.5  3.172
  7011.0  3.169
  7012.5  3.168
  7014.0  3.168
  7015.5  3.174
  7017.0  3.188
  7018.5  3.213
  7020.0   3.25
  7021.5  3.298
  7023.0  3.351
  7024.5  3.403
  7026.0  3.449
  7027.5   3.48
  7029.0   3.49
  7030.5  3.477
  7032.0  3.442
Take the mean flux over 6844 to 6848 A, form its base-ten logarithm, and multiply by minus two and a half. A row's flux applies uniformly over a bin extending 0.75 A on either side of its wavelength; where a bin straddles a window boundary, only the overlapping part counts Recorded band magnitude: -1.30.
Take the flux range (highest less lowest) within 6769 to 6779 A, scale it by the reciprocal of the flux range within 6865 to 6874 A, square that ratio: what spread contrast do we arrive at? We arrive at 15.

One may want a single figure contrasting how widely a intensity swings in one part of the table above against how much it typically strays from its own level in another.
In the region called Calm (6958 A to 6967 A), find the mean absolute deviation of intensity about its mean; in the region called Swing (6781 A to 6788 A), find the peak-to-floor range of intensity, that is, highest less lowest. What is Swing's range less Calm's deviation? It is 0.13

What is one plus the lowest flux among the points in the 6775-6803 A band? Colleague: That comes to 4.11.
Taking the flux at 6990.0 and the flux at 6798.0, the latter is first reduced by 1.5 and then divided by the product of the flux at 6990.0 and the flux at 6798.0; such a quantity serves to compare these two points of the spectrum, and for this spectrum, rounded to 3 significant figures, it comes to 0.158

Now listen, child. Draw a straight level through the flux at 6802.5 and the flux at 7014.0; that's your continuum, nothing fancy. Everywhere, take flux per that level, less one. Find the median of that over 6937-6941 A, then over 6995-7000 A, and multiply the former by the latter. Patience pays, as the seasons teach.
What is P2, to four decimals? 0.0107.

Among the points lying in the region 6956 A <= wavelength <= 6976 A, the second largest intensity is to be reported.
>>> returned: 3.631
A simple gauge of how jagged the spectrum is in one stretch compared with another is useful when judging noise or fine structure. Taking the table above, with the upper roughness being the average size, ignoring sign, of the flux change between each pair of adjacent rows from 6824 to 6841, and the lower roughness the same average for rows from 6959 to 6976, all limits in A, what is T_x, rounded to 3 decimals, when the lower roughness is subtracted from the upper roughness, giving 0.022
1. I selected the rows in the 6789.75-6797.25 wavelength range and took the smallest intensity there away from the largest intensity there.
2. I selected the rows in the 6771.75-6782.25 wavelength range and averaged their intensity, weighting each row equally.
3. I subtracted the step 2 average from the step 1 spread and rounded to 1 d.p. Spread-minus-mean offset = -3.1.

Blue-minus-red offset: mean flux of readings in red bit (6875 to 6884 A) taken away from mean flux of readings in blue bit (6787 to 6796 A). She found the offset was -0.15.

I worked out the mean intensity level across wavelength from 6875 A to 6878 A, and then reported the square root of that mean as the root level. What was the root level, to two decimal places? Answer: 1.89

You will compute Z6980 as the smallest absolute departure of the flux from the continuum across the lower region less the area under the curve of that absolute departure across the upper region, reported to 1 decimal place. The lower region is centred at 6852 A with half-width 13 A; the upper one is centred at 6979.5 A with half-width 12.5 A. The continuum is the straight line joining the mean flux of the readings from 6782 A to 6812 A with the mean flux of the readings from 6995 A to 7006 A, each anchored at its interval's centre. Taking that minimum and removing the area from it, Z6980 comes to -2.2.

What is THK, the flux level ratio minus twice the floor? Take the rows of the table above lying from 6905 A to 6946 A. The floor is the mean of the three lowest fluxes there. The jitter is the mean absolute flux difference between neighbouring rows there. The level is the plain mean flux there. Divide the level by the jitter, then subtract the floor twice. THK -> 91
